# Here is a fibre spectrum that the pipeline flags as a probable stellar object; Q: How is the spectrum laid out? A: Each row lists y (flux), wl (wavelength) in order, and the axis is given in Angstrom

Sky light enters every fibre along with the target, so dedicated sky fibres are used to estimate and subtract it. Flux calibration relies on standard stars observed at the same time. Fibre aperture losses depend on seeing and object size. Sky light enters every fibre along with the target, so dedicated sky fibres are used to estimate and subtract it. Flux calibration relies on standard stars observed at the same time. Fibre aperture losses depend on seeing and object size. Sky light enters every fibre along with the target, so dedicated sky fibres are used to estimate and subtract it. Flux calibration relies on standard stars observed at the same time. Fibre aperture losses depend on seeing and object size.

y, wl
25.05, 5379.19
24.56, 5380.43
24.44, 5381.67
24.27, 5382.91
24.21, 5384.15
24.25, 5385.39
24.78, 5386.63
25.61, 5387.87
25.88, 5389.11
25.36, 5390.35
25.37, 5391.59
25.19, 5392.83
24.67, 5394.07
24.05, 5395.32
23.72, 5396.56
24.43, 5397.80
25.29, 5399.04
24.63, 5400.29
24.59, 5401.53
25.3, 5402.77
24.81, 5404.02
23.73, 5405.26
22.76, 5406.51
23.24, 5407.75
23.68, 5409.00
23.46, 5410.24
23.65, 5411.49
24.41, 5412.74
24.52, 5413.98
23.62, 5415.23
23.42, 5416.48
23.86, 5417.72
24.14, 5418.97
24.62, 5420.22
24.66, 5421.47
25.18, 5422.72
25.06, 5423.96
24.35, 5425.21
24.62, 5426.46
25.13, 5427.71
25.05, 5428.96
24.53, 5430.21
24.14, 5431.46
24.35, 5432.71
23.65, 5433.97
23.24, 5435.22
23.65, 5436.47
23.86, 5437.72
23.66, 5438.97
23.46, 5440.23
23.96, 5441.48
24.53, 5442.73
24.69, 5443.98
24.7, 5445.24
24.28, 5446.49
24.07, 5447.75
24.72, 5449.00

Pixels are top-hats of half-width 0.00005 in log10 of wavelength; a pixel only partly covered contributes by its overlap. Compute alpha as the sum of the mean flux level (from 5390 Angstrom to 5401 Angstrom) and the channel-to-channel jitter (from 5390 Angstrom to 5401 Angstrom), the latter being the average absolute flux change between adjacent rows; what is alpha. 25.2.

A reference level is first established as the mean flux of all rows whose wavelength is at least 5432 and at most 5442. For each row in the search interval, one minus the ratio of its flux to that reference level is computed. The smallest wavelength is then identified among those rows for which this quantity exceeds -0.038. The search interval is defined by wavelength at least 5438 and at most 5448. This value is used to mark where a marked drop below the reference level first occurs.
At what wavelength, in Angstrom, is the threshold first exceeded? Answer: 5438.97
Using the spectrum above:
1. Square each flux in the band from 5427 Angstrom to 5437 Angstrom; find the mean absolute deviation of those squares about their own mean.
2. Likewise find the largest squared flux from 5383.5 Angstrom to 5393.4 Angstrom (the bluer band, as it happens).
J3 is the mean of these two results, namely 348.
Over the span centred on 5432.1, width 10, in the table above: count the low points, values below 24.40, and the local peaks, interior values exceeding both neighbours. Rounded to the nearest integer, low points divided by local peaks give 5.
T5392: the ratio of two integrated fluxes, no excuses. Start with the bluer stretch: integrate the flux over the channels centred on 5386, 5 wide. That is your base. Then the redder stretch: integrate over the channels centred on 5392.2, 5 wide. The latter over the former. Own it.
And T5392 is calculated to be 1.02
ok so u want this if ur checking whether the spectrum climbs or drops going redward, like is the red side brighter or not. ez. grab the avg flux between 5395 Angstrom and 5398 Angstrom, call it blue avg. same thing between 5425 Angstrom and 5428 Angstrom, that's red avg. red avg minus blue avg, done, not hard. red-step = 0.6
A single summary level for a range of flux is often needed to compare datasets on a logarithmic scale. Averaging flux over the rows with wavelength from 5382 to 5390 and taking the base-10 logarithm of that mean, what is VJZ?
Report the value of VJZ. 1.395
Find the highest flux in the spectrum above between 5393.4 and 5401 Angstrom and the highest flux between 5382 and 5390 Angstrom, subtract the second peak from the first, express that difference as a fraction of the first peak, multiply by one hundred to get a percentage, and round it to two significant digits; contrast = -2.3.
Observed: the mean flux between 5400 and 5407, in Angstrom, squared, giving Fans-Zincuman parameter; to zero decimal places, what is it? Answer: 591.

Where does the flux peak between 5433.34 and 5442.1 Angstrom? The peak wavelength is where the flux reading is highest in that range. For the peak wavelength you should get 5441.48 Angstrom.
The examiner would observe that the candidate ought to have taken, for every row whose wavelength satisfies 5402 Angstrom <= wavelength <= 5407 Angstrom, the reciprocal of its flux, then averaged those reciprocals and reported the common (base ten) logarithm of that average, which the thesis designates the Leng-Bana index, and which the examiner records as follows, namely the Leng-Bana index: -1.38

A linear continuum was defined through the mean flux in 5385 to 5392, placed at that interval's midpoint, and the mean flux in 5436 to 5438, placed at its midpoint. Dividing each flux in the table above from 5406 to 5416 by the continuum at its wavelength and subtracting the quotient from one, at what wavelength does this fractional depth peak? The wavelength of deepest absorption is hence 5406.51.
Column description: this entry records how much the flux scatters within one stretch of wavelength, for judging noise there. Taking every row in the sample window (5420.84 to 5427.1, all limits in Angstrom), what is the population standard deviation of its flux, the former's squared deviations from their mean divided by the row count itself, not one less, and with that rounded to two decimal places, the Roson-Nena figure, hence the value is 0.30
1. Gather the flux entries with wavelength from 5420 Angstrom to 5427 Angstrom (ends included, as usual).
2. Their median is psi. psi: 24.6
